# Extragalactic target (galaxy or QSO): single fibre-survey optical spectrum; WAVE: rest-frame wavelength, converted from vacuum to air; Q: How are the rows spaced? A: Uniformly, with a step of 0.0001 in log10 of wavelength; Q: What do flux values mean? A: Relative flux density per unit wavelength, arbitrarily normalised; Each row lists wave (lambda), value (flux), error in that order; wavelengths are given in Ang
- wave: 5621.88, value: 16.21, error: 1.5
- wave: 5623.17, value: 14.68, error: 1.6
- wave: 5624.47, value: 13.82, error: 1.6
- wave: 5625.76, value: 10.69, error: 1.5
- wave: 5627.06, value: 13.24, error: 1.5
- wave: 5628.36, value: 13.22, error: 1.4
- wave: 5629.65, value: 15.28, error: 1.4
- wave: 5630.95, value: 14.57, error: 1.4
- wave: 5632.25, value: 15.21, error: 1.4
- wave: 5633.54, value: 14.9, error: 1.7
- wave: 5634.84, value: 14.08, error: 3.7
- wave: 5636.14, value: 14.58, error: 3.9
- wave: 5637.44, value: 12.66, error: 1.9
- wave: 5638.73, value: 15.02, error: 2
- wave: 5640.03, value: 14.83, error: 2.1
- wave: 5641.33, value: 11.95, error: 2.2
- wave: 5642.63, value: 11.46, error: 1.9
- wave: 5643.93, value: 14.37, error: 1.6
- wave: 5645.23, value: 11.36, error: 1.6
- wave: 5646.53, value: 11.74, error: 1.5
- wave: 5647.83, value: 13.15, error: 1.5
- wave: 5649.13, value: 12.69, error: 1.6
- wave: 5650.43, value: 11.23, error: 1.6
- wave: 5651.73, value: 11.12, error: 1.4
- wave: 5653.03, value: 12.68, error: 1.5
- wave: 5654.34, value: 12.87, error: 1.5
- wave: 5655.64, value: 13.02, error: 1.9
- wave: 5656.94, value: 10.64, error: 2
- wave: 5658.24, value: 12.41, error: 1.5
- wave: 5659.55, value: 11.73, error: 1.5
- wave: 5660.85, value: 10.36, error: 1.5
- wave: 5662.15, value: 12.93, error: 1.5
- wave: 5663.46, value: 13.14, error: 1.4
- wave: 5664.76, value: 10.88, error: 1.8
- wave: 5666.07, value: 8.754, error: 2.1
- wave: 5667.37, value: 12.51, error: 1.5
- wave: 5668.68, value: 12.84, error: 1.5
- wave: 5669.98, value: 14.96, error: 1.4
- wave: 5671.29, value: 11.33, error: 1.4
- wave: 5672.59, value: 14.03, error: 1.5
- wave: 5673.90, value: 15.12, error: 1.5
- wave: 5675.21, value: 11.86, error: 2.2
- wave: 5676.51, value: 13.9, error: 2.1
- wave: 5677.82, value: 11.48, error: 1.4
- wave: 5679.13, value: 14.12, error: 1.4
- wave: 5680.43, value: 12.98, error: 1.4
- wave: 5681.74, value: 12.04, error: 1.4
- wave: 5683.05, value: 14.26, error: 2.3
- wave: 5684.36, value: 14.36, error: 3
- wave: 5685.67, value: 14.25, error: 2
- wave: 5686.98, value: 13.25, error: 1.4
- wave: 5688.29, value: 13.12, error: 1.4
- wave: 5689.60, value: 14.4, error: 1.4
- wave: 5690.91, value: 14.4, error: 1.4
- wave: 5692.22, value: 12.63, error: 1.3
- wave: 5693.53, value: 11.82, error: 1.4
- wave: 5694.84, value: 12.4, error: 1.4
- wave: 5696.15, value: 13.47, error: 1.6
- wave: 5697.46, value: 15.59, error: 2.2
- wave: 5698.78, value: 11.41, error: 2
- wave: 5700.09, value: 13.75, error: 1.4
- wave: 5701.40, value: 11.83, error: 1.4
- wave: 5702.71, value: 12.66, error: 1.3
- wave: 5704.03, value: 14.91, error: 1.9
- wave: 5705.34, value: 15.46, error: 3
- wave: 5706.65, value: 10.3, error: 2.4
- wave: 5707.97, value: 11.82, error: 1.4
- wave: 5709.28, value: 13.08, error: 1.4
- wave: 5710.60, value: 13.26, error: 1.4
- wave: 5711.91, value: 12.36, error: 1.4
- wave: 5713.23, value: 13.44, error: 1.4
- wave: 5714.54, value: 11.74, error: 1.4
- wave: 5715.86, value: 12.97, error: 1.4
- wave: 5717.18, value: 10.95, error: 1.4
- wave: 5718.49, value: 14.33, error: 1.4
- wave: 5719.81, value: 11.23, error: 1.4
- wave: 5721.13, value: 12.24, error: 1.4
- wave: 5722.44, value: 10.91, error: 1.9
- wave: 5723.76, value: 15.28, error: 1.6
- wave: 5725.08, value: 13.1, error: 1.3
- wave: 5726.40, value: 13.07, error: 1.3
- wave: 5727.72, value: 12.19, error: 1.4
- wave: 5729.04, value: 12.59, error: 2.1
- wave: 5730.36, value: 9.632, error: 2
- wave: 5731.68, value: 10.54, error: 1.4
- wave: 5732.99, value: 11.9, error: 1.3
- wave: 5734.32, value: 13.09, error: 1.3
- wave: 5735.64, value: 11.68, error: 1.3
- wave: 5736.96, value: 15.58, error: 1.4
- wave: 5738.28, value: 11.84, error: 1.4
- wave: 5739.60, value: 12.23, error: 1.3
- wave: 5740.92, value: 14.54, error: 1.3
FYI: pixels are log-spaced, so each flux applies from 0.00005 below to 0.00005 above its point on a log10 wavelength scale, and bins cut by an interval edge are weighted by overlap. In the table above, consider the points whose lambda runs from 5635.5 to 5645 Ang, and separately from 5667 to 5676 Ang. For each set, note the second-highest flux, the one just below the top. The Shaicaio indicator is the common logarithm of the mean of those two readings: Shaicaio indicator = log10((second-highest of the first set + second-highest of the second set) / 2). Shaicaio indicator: 1.17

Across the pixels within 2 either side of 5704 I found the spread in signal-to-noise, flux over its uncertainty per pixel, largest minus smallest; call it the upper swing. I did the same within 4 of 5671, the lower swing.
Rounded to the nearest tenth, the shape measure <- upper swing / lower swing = 1.8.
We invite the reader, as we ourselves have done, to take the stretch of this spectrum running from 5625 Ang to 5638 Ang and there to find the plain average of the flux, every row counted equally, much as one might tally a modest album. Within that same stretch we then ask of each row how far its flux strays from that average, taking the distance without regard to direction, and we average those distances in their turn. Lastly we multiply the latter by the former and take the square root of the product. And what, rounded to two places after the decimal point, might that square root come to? 3.92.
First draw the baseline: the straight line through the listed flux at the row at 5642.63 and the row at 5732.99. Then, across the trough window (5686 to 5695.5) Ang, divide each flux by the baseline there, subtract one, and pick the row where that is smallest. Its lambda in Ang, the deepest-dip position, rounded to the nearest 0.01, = 5693.53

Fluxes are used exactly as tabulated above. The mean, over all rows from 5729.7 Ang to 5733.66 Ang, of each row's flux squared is 115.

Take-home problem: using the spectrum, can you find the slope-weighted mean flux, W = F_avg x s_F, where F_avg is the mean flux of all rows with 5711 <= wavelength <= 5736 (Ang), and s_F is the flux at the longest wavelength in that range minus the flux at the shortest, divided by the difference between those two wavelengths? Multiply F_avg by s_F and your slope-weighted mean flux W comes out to -0.35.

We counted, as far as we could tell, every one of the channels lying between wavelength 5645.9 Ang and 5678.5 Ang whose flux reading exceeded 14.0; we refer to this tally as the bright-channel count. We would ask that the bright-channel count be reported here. 3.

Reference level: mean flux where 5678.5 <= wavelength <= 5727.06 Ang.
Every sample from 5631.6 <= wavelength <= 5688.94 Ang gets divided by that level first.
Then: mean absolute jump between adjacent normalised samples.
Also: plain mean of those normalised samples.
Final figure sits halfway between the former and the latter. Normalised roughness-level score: 0.550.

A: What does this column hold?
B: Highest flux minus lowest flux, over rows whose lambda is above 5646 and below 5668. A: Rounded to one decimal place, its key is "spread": 4.4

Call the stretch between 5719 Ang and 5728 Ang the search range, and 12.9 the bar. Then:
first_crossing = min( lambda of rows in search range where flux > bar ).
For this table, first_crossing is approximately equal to 5723.76 Ang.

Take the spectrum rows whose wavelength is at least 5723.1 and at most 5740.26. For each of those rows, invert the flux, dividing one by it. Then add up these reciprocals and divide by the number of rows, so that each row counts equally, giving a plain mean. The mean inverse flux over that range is 0.081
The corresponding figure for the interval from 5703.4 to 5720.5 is 0.079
